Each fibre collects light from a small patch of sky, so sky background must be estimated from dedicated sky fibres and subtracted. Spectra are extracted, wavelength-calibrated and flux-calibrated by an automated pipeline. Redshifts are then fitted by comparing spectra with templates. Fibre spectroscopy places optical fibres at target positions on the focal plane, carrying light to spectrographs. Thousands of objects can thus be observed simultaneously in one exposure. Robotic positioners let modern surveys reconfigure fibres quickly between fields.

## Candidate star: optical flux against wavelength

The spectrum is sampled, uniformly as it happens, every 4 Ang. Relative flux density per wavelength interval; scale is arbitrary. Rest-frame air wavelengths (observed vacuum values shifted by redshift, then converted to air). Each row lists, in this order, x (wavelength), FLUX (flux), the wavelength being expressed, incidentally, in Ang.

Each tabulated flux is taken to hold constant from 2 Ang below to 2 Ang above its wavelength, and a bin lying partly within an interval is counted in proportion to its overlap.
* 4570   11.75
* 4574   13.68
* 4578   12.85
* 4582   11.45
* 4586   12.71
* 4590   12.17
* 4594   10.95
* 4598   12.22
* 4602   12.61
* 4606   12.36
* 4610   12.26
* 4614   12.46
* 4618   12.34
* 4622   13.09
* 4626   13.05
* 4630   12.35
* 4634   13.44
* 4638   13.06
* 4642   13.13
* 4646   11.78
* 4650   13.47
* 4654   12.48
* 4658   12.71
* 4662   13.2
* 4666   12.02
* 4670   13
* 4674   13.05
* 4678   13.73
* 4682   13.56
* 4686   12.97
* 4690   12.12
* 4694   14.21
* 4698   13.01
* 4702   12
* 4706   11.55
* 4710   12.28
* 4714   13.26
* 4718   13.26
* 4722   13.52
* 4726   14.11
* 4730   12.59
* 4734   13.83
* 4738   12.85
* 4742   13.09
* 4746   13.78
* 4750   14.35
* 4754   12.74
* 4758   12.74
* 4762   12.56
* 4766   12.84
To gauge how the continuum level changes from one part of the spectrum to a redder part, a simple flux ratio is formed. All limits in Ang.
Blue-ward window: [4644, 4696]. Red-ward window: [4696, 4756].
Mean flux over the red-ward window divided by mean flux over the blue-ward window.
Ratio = 1.01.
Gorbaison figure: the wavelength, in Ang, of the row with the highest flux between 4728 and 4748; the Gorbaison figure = 4734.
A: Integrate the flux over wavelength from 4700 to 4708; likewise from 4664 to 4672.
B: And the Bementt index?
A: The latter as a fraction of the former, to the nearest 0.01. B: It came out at 1.06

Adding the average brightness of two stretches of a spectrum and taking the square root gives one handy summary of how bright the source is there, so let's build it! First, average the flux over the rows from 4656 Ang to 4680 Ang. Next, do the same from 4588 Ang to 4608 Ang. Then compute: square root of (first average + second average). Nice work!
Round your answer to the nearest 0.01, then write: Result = 5.00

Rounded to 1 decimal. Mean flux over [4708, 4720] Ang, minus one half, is 12.4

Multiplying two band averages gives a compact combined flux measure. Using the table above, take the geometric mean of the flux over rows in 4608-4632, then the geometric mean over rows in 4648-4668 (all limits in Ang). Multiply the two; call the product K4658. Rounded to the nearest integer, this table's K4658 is 161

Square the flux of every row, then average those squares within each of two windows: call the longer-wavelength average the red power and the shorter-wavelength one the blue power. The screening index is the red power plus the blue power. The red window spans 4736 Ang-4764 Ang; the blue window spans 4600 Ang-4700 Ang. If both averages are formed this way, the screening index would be 339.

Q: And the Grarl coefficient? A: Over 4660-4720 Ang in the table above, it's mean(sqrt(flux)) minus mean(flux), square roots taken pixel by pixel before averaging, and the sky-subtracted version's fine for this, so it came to -9.29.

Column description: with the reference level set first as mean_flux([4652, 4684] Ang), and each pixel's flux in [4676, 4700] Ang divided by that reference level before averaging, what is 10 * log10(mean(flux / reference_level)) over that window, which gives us 0.10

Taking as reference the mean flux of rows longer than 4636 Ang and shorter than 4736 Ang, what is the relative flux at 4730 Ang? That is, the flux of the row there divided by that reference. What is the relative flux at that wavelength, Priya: 0.97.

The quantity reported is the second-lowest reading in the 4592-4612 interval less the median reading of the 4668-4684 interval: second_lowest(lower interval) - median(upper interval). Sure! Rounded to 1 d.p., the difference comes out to -1.1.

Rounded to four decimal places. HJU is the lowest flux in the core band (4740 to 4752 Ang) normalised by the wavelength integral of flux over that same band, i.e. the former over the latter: 0.0794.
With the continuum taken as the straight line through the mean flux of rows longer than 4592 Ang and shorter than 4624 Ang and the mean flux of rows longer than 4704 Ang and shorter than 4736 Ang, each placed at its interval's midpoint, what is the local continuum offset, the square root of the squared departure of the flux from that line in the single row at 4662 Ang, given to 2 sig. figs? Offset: 0.55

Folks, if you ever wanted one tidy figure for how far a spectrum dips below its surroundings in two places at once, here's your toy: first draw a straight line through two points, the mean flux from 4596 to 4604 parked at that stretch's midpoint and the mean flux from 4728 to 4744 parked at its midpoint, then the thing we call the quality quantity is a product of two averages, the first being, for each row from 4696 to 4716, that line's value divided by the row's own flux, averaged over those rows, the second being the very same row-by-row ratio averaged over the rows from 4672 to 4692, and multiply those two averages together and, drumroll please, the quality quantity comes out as 1.03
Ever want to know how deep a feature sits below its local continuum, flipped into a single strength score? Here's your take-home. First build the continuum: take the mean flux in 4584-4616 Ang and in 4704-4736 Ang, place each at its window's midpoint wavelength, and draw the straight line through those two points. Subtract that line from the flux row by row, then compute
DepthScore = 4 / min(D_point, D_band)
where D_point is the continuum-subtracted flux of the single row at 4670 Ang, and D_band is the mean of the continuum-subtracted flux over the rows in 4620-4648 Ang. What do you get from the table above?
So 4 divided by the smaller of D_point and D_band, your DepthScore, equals 13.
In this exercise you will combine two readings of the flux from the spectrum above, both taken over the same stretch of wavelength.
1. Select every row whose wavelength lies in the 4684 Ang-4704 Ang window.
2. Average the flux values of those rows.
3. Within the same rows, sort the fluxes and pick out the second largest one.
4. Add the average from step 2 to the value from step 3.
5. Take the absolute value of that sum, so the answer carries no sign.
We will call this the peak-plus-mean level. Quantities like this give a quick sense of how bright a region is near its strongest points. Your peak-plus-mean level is 25.9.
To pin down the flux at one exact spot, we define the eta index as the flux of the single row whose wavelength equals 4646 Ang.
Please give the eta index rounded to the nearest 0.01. 11.78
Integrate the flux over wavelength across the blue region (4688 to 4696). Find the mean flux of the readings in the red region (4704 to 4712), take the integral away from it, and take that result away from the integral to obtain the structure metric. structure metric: 199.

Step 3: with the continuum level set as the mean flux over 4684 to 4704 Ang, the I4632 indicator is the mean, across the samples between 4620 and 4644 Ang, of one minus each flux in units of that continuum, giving -0.01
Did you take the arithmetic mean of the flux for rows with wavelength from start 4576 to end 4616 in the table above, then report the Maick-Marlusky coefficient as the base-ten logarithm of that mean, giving 1.09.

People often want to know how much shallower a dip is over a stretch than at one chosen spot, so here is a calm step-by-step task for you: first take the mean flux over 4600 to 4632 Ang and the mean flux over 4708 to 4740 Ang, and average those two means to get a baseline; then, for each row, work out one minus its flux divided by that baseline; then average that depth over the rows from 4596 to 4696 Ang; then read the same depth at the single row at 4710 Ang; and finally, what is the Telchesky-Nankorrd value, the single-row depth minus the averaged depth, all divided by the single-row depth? 0.90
